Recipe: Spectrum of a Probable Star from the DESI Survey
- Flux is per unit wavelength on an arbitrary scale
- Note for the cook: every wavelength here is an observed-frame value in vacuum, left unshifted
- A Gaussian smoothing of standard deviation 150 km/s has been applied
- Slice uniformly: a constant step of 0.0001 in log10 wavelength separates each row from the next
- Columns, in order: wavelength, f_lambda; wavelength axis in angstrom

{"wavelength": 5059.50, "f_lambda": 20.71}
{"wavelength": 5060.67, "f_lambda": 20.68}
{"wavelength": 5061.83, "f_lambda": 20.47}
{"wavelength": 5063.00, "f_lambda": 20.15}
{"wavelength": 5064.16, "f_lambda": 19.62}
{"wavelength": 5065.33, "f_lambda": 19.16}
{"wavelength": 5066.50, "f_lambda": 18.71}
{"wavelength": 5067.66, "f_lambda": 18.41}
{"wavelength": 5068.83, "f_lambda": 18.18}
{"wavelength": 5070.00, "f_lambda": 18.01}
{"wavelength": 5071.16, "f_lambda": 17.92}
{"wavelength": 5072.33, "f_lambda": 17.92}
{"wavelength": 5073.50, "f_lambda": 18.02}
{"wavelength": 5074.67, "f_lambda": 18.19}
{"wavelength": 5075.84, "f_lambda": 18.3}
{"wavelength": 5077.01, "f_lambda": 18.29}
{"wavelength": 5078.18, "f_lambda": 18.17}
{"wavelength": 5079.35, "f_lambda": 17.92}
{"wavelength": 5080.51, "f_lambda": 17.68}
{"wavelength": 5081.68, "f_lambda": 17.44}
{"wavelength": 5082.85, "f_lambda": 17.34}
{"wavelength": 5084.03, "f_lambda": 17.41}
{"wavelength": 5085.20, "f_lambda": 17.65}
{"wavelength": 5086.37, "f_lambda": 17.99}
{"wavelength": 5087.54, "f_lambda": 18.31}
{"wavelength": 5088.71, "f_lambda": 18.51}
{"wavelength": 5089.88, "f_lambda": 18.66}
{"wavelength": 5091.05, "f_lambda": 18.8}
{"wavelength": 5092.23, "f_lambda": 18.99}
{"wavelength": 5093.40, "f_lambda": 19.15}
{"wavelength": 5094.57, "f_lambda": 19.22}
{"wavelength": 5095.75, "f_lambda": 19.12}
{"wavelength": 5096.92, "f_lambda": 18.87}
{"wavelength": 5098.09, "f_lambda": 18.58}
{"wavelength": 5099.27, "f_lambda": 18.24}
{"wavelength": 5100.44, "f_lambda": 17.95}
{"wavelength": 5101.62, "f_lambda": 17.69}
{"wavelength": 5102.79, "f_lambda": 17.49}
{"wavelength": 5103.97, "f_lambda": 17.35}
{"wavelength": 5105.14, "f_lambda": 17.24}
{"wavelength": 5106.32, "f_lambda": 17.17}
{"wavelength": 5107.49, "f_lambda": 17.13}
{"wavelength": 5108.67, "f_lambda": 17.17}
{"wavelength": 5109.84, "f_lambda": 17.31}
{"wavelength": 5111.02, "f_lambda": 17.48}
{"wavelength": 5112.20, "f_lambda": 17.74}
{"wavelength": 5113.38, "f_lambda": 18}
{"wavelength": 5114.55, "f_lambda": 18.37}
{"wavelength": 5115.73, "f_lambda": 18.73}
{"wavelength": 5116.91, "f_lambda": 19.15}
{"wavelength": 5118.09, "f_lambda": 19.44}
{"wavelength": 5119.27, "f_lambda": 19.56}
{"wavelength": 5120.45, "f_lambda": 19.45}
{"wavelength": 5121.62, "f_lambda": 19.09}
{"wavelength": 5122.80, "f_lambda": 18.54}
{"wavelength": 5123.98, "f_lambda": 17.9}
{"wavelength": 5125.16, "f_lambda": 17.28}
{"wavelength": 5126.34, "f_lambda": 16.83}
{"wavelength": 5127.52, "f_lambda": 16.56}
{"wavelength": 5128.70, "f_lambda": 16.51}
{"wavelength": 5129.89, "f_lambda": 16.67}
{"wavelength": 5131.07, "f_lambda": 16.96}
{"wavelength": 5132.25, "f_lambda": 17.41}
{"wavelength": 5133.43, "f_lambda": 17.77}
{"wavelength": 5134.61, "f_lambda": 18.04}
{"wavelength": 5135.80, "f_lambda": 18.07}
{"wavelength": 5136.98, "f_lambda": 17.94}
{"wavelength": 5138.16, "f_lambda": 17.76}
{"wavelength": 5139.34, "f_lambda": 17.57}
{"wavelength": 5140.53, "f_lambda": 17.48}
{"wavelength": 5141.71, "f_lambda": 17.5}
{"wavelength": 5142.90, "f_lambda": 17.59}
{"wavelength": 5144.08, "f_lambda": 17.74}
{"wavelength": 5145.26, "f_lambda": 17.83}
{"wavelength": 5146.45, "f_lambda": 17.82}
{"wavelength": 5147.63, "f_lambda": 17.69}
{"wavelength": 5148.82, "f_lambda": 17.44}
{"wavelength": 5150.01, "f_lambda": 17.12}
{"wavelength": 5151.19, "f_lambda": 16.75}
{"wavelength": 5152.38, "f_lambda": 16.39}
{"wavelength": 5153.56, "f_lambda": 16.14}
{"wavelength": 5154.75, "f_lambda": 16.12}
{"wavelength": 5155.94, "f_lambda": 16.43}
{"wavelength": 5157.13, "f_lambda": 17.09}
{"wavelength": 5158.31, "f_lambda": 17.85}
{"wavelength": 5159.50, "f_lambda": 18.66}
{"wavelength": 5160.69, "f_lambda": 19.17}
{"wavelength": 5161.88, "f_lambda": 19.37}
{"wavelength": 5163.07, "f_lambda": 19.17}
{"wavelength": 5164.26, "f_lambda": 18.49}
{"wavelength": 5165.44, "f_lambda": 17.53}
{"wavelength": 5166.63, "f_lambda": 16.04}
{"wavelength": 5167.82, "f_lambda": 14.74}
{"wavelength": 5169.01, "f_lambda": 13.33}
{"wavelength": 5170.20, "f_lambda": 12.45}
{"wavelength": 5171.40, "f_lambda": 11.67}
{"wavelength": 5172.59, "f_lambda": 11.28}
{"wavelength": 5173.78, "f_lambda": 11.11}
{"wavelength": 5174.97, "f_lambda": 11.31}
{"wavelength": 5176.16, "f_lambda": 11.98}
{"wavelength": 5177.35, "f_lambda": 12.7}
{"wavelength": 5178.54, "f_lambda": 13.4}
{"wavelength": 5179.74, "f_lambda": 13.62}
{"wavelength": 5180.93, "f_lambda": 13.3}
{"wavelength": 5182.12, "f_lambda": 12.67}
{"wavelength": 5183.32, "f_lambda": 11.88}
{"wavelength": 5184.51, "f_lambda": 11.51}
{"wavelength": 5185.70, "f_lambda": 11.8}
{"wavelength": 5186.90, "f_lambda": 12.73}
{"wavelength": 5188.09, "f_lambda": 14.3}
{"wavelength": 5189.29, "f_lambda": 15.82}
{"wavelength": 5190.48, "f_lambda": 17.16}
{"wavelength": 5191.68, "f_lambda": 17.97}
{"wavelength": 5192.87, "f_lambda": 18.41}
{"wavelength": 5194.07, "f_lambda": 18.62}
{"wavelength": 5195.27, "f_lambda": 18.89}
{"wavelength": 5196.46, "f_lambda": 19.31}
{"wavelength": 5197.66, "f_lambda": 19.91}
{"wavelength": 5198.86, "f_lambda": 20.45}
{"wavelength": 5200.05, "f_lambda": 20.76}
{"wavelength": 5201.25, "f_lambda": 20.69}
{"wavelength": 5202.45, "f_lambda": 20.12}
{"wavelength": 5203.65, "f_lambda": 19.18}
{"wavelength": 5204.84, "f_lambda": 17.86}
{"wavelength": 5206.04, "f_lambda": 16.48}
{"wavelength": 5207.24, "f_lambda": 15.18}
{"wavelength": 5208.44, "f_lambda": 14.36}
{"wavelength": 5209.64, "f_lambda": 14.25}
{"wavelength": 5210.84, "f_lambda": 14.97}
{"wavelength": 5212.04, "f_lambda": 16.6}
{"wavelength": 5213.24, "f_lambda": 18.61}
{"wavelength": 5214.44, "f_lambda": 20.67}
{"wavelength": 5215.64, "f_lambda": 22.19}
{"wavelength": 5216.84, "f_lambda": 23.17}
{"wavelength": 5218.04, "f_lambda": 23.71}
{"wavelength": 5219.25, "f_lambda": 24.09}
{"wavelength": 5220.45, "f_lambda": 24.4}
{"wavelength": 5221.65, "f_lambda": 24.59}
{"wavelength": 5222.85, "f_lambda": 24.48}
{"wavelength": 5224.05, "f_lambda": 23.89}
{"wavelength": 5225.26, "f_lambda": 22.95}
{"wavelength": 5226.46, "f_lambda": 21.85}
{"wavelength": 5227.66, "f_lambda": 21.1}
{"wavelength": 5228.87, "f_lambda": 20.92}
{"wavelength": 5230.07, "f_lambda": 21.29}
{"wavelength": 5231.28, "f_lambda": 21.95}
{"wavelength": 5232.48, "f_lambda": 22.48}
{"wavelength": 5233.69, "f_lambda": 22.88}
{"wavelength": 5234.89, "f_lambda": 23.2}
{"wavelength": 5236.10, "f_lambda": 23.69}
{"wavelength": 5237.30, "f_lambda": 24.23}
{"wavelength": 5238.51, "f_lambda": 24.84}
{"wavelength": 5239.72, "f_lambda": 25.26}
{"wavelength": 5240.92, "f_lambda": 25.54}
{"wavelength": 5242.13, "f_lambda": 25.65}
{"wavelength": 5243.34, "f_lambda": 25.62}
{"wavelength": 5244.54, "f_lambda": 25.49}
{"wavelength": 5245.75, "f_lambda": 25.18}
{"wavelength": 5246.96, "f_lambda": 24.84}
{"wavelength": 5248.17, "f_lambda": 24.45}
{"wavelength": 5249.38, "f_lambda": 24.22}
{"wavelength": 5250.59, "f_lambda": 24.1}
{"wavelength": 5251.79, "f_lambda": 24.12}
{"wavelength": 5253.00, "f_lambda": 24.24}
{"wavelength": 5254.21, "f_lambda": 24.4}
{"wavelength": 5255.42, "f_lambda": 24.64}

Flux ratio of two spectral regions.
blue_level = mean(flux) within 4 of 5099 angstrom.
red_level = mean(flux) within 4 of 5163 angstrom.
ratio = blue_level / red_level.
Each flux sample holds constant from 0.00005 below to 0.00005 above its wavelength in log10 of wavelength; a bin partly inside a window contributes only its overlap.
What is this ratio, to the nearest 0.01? 1.00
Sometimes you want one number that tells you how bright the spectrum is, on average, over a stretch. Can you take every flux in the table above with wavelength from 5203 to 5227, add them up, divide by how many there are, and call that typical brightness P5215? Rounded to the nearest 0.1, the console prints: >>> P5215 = 20.2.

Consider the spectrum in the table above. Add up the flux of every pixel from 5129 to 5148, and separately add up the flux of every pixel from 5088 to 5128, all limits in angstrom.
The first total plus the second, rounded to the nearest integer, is 901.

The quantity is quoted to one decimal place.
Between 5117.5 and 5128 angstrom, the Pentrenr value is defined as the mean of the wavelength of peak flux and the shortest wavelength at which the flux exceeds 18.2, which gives 5118.7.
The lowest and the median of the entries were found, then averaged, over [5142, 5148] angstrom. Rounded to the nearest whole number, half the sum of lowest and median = 18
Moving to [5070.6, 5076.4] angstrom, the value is 18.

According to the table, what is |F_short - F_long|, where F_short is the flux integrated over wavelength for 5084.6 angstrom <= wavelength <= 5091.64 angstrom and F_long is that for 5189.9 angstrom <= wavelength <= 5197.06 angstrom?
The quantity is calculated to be 3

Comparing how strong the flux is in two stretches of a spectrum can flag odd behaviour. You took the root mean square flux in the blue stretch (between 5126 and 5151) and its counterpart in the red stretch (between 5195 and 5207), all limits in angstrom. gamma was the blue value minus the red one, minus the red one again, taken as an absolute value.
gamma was 21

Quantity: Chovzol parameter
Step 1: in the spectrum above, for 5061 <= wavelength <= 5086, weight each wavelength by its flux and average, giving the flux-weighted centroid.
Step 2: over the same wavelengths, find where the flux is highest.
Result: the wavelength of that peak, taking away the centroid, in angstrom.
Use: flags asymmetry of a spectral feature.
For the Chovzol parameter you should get -11.4 angstrom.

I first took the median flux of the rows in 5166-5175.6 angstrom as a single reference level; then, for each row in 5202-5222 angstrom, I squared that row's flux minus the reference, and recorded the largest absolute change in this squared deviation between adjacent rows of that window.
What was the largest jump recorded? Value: 31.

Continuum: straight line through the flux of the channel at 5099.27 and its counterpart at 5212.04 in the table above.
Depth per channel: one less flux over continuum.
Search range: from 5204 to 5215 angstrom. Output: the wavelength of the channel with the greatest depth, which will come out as 5209.64 angstrom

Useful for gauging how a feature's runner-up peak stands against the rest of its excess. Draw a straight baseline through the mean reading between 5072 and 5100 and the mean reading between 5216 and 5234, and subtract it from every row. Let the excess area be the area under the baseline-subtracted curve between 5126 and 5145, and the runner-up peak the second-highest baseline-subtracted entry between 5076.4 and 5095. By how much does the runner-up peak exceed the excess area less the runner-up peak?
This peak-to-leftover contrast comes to 49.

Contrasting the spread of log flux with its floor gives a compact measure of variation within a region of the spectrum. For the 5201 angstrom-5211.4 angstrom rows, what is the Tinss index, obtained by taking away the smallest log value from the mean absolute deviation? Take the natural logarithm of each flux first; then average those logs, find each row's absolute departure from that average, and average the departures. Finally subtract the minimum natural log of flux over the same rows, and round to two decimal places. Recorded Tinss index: -2.53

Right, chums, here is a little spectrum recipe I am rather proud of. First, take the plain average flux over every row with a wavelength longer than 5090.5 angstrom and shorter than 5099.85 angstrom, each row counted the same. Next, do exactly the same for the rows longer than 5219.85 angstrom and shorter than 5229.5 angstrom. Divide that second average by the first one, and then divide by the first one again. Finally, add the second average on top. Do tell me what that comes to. 23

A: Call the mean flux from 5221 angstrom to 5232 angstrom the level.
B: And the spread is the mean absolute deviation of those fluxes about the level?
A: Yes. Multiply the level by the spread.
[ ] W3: 28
